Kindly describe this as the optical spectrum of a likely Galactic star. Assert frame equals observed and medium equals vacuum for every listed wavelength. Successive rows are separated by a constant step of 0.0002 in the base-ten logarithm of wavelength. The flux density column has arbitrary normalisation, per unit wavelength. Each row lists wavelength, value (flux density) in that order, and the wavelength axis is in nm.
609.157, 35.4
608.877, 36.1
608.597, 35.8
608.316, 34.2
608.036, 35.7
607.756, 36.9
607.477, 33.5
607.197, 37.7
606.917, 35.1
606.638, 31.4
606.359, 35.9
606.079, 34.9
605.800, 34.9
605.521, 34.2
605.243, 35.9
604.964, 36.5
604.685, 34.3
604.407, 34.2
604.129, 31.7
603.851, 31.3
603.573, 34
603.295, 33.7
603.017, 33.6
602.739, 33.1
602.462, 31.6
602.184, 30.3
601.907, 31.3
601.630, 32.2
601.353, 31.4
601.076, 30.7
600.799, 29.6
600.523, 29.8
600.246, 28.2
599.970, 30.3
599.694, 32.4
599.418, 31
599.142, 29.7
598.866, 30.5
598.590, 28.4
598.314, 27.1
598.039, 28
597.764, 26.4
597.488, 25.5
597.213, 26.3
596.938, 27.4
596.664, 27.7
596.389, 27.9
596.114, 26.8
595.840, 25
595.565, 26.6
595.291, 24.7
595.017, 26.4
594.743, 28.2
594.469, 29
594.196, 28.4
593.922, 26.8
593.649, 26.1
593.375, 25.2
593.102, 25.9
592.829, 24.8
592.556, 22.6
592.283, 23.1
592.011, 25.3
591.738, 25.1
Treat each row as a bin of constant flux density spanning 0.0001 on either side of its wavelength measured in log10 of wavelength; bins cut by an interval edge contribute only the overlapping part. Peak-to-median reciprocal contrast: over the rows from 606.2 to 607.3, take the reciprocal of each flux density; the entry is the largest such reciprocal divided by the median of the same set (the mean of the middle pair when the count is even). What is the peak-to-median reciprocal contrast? 1.13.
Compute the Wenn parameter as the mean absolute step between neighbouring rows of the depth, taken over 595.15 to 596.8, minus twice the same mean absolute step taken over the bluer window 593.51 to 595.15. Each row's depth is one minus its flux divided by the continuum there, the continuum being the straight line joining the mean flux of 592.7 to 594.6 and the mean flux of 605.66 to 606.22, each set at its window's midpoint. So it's -0.03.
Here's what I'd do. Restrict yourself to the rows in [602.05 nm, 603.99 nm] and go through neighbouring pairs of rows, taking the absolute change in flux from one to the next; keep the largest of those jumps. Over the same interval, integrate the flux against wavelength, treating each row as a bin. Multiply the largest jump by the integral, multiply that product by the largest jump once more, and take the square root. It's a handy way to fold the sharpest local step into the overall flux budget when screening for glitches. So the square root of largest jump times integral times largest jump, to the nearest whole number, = 21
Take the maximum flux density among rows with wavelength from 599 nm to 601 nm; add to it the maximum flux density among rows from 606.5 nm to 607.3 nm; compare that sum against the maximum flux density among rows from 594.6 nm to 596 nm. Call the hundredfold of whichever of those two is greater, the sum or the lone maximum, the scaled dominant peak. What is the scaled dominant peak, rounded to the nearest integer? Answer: 7010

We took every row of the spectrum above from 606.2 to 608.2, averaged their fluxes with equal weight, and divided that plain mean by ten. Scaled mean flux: 3.52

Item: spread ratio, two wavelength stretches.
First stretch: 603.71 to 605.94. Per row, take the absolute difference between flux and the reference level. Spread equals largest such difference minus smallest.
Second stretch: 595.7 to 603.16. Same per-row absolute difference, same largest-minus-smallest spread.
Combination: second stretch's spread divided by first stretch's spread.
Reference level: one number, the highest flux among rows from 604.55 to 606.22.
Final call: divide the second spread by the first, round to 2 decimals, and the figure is 1.65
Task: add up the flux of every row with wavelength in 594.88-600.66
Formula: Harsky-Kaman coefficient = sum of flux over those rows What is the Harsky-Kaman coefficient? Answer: 586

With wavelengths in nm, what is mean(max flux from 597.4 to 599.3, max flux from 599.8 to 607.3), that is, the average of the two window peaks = 34.1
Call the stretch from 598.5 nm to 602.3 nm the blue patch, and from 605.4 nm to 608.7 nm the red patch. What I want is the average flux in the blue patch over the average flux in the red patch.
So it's 0.87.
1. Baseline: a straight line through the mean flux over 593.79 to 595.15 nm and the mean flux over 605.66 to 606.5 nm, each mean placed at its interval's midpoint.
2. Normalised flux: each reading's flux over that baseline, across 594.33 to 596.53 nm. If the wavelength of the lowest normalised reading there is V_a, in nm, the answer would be 595.840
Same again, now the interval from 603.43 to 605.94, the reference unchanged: 603.851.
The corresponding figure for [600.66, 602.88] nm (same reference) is 602.184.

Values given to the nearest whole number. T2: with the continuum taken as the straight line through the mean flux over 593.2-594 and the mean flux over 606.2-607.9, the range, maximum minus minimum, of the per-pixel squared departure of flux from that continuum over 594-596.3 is 6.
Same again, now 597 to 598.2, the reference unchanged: 9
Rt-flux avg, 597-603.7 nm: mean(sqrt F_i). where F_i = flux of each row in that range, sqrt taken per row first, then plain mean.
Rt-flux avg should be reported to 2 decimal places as 5.49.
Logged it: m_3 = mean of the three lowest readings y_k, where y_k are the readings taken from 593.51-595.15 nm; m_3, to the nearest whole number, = 26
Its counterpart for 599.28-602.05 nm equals 29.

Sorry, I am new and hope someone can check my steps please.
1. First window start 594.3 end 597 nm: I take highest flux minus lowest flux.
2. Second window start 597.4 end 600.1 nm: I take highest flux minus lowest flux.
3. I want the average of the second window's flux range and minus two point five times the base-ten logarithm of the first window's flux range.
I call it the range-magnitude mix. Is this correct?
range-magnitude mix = 2.7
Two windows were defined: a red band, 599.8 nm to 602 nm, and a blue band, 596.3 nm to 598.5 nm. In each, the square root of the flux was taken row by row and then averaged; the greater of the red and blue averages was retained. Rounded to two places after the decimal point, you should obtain 5.52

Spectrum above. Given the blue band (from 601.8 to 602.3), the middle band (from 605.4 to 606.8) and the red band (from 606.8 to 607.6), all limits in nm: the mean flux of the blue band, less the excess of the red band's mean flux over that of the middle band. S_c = 29.6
